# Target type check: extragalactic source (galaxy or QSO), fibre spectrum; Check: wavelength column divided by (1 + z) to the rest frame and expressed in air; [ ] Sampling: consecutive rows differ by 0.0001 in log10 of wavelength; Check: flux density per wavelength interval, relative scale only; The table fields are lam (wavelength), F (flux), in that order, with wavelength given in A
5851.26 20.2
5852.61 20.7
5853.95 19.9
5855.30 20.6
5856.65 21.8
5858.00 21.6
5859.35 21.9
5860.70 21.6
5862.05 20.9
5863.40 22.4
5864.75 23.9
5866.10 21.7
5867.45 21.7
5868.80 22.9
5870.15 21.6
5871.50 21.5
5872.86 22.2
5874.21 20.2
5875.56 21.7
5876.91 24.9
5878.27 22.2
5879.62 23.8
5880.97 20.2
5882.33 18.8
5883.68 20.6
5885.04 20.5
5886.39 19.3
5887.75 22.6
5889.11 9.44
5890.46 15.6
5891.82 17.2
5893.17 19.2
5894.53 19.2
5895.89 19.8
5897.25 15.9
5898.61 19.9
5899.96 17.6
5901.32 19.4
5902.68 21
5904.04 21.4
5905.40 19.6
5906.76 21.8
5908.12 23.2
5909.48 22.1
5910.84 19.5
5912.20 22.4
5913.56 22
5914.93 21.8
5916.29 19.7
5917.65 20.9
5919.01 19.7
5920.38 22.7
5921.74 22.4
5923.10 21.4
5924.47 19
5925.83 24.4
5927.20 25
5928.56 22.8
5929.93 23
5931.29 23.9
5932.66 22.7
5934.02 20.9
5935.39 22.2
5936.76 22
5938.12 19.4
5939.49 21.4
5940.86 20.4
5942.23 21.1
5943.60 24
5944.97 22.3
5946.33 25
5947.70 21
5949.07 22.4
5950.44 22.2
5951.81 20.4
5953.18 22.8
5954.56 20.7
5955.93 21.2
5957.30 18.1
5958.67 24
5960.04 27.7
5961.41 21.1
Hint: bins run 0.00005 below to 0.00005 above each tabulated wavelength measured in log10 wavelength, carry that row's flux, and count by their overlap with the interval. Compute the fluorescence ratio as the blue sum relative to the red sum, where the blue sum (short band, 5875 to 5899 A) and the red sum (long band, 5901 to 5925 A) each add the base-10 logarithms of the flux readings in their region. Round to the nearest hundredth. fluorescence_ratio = 0.97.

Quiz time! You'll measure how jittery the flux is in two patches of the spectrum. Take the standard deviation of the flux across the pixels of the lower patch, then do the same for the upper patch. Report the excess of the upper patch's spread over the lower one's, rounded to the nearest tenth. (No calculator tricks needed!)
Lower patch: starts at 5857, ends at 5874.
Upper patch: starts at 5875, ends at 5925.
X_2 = 1.9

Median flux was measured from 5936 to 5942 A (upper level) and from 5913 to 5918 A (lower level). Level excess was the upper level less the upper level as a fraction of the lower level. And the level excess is 19.9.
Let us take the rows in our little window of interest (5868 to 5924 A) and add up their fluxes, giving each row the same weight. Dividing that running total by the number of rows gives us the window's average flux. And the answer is 20.4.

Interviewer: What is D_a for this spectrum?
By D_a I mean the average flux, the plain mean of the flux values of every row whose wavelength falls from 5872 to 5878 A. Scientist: 22.2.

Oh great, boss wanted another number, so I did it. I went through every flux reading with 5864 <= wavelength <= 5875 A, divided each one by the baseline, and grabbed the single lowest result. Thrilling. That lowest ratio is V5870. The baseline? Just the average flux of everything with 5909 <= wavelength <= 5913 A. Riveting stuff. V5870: 0.947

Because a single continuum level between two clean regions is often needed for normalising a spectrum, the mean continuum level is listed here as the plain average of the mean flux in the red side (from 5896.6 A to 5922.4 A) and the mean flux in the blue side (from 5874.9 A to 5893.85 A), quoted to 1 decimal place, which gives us 20.2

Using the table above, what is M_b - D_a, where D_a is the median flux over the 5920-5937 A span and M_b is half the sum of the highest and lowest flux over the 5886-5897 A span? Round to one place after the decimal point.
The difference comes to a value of -6.7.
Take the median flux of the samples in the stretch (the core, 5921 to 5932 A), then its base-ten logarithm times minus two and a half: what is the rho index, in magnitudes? -3.40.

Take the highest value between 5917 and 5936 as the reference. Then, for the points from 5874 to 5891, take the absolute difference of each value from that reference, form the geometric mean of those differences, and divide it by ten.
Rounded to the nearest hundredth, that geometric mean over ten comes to 0.33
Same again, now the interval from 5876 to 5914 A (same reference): 0.40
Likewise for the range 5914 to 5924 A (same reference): 0.36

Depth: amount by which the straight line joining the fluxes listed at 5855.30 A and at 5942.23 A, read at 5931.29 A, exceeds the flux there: -2.9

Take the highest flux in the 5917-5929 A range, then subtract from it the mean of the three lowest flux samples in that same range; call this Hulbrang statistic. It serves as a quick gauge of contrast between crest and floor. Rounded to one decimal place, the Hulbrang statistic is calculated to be 5.1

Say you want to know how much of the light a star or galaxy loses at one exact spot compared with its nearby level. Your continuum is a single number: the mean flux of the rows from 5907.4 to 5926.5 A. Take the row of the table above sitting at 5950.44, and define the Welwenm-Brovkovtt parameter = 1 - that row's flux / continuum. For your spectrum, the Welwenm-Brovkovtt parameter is -0.032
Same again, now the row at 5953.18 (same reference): -0.060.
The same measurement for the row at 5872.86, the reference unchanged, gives -0.032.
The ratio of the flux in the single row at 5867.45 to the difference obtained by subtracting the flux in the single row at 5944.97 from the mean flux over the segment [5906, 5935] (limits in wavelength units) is -65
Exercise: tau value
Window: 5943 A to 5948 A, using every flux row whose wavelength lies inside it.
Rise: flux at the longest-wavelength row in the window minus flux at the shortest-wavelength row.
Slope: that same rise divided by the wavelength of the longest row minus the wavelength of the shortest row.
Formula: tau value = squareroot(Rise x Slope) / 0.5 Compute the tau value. 3.0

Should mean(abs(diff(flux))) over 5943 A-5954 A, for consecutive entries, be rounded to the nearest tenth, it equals 2.0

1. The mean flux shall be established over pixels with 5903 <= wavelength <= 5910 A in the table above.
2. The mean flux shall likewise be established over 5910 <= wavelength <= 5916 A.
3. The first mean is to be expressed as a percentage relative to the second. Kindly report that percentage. 101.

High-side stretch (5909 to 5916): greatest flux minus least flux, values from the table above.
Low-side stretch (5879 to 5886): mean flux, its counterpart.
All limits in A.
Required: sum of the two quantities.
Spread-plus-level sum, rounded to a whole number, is 24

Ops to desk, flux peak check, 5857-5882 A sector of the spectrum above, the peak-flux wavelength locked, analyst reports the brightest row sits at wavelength 5876.91 A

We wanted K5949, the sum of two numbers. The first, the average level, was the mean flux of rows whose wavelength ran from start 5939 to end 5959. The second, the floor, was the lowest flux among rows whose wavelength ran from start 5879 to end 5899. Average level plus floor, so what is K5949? 31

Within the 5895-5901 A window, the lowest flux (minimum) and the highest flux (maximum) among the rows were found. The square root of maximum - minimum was 2.0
